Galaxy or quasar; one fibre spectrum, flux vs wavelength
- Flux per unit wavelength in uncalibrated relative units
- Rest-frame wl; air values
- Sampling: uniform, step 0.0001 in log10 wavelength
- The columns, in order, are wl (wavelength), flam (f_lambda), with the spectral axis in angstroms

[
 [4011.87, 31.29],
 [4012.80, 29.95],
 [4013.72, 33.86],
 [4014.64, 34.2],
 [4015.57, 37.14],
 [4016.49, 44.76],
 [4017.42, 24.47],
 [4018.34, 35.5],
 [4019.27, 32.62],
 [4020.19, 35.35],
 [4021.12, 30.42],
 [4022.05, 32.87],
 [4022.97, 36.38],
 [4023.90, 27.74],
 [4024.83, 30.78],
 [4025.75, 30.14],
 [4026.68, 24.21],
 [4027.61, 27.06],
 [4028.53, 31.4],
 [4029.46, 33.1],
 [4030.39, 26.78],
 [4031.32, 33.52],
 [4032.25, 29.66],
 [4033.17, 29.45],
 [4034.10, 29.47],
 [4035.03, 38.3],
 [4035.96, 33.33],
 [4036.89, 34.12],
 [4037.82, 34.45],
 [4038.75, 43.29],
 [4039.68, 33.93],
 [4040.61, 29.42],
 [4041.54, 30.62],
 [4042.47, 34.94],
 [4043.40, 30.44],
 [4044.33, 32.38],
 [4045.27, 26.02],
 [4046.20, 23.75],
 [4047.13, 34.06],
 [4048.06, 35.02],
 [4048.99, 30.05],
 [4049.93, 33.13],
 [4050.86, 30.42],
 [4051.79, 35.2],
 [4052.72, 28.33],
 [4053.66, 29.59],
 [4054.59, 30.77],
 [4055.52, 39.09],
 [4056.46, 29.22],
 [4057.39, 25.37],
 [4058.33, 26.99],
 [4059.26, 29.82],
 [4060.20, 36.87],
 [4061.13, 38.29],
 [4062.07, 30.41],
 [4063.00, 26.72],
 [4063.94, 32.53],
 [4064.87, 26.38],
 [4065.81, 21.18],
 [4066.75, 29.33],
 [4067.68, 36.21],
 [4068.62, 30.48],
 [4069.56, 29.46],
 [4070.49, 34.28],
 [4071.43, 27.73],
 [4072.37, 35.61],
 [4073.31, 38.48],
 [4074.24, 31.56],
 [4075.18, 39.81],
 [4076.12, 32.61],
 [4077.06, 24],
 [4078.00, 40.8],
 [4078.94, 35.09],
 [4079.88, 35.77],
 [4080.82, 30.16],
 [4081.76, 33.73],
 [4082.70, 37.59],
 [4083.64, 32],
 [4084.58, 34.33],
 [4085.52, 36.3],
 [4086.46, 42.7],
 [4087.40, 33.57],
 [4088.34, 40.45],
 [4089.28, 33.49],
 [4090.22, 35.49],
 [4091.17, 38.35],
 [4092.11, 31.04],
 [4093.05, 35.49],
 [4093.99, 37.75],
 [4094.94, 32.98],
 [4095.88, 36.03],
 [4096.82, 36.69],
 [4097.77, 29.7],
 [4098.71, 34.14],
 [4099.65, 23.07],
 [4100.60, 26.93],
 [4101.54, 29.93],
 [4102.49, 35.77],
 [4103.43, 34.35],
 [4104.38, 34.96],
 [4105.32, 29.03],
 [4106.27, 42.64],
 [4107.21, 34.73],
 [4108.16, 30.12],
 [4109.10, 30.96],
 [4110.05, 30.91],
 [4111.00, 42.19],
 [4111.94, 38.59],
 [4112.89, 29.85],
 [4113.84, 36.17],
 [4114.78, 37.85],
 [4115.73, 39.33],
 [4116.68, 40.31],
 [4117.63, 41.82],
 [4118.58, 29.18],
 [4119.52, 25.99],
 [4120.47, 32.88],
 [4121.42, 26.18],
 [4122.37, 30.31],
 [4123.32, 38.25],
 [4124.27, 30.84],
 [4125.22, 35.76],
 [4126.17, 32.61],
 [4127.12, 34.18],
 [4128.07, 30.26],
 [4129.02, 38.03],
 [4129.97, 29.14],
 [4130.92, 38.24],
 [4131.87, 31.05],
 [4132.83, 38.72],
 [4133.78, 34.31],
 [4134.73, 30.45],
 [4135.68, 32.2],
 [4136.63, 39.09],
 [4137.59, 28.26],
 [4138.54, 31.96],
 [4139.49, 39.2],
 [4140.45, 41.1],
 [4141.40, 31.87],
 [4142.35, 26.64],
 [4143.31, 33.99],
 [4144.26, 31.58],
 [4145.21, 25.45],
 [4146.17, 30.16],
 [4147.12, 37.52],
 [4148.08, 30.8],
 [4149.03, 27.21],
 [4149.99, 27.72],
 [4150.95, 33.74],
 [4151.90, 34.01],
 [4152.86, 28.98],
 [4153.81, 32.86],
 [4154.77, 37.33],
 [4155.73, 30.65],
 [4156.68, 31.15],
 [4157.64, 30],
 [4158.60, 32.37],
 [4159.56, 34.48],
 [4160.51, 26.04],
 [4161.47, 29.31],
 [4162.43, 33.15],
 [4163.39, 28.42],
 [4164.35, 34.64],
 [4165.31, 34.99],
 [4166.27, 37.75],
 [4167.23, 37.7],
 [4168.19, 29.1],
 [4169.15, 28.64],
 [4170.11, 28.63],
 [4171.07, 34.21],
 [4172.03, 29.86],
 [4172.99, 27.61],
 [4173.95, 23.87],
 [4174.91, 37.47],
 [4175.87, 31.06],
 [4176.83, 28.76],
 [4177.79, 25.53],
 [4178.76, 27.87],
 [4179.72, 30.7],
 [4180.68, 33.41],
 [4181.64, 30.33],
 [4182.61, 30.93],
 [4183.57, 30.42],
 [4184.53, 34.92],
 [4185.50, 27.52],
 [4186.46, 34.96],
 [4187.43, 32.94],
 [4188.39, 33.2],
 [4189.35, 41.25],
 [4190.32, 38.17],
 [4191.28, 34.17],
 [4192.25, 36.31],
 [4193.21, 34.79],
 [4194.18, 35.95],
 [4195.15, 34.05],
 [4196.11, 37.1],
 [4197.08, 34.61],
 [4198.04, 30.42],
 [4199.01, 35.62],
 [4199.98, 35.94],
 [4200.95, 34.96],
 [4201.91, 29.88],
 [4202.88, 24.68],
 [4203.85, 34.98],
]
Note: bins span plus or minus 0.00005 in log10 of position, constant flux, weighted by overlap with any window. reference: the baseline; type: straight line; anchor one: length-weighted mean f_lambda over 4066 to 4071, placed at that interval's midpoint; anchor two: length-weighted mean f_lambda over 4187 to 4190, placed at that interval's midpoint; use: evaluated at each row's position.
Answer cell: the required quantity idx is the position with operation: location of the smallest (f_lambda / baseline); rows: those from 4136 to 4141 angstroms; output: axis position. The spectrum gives 4137.59 angstroms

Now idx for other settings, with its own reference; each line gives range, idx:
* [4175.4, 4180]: 4177.79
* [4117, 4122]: 4119.52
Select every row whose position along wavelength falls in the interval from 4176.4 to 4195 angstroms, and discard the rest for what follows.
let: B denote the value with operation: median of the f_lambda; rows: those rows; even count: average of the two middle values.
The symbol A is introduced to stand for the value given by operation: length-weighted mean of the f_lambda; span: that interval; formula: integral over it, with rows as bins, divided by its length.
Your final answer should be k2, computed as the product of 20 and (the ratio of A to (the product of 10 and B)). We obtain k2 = 1.97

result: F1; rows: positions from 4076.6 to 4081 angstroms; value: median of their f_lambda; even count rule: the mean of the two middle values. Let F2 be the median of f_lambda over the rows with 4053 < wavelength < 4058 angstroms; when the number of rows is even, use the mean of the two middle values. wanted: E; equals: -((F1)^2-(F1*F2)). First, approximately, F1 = 35.1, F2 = 30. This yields -193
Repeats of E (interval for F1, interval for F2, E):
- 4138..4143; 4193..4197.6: 90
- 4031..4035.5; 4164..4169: 158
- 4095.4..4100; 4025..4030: -137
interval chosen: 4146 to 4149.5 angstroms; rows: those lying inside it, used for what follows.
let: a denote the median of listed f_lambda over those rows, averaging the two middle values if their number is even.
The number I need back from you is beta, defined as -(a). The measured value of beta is -30.5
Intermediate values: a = 30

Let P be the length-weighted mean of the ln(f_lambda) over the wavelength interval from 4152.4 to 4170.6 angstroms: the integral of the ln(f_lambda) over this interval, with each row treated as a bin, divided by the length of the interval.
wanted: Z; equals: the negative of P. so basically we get -3.46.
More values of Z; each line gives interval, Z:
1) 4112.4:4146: -3.50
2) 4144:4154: -3.42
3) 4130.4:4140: -3.53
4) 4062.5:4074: -3.41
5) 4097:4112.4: -3.49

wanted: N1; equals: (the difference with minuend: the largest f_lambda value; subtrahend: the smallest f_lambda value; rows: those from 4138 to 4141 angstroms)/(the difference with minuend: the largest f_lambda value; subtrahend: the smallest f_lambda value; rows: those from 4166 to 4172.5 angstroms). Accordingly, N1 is 1.00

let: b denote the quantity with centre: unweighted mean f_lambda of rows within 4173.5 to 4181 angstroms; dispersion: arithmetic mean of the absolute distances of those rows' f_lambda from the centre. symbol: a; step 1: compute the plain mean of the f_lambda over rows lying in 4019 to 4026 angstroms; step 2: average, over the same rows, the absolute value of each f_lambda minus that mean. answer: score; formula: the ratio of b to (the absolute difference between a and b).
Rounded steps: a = 2.27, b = 3.3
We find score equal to 3.1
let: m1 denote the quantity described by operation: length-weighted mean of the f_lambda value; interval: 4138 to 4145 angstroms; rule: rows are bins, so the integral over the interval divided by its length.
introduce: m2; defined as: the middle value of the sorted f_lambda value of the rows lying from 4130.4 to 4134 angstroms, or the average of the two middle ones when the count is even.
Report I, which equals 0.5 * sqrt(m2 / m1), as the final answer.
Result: 0.521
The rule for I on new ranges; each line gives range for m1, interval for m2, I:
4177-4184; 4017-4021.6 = 0.523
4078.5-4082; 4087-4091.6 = 0.513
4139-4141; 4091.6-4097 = 0.474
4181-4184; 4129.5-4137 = 0.520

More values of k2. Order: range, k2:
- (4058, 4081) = 2.03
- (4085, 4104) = 1.96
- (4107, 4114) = 2.07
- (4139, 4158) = 2.05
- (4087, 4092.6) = 2.05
